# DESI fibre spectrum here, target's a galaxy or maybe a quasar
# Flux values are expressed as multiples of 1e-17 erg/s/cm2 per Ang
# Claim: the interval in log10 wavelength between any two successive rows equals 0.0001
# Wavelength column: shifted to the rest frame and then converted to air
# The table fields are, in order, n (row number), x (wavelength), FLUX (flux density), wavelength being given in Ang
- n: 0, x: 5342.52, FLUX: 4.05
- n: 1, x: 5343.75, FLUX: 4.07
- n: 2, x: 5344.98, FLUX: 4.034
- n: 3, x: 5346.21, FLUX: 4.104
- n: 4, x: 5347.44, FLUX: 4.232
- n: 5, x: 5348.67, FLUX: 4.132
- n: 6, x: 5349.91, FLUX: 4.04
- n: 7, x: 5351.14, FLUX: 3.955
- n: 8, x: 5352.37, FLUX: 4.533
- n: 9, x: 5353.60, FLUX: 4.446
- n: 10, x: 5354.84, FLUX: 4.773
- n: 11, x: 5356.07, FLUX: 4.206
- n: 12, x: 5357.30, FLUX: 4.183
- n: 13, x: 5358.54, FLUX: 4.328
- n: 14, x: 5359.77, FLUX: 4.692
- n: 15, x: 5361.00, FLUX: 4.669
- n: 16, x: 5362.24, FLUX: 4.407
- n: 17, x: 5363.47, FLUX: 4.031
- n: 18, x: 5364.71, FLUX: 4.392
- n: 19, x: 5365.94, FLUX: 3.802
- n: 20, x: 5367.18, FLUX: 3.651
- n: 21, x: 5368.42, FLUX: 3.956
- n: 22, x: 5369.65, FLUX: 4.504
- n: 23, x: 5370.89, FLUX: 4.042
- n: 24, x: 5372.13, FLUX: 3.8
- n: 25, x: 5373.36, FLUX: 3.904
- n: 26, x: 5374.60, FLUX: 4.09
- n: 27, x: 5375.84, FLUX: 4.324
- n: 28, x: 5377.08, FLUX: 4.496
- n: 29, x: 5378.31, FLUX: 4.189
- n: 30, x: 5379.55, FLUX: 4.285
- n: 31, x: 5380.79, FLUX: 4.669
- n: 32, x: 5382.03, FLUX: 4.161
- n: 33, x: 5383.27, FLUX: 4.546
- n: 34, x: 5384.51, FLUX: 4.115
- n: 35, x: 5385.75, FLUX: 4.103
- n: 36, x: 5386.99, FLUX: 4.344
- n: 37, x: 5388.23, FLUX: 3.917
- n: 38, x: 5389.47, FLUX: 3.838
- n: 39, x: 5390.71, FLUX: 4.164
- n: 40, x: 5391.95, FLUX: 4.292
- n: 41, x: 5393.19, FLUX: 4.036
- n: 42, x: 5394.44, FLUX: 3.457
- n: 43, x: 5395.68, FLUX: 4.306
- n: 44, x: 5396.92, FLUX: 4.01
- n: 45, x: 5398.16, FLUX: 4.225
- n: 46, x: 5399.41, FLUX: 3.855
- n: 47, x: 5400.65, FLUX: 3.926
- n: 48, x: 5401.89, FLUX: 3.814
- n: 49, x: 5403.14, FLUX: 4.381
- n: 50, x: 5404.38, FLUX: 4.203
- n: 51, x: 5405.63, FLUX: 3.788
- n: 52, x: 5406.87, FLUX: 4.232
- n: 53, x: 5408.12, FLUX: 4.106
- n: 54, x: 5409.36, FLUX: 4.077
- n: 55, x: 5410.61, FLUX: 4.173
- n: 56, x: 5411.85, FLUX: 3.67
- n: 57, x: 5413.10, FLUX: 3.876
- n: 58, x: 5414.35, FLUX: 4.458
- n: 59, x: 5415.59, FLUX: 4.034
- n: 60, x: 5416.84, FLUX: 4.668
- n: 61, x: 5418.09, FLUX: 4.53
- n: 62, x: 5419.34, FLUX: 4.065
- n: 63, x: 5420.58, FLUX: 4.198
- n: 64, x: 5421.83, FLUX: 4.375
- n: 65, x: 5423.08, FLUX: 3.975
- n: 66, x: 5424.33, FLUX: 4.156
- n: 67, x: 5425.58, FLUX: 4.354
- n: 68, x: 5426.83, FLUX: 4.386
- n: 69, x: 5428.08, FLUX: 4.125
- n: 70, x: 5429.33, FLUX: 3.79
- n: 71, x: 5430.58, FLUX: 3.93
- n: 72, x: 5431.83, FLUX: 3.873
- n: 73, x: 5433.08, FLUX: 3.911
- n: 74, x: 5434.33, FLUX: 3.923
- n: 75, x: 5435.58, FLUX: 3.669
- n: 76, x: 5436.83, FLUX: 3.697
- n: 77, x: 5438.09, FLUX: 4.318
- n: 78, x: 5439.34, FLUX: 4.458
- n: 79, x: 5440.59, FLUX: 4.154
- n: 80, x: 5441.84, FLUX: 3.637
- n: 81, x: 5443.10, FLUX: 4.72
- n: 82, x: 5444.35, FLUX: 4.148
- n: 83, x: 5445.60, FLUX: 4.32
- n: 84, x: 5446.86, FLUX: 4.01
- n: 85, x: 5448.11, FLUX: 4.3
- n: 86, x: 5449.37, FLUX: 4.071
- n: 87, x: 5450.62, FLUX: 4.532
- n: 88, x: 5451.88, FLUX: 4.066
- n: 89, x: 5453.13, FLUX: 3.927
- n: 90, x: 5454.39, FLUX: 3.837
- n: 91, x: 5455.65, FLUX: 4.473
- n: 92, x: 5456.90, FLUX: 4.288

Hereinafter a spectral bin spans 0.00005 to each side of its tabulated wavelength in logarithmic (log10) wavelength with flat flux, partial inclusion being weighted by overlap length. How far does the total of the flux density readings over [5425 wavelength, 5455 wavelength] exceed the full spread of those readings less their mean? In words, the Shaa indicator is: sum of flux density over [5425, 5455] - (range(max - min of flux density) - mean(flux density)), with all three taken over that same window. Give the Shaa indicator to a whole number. 101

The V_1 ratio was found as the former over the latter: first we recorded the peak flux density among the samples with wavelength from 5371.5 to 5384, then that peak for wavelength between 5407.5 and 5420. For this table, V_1 1.00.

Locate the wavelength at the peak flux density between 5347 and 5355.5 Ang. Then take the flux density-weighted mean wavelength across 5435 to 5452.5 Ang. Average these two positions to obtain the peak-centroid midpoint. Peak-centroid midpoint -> 5399.3 Ang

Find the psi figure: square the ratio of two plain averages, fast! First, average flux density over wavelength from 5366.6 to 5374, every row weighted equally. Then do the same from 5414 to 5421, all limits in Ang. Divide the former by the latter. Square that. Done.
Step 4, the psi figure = 0.84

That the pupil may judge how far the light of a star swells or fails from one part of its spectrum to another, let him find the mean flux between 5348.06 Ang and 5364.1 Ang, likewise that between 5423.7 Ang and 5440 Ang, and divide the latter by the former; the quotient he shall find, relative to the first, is 0.933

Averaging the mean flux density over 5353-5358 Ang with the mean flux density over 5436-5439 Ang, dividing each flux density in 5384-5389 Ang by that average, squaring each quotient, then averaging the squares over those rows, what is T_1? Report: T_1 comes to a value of 0.96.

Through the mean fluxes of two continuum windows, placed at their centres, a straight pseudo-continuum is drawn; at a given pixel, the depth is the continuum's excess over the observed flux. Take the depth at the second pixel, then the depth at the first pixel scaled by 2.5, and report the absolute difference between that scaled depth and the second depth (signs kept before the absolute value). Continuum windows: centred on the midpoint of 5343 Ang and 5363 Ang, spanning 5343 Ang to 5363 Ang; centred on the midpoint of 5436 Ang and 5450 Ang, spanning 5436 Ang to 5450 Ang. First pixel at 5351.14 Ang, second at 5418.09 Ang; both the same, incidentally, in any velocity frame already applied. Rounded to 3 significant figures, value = 1.20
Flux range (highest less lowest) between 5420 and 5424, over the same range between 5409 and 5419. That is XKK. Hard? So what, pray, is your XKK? 0.40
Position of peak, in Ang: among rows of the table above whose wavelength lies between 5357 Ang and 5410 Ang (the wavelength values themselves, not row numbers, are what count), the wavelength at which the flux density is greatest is 5359.77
